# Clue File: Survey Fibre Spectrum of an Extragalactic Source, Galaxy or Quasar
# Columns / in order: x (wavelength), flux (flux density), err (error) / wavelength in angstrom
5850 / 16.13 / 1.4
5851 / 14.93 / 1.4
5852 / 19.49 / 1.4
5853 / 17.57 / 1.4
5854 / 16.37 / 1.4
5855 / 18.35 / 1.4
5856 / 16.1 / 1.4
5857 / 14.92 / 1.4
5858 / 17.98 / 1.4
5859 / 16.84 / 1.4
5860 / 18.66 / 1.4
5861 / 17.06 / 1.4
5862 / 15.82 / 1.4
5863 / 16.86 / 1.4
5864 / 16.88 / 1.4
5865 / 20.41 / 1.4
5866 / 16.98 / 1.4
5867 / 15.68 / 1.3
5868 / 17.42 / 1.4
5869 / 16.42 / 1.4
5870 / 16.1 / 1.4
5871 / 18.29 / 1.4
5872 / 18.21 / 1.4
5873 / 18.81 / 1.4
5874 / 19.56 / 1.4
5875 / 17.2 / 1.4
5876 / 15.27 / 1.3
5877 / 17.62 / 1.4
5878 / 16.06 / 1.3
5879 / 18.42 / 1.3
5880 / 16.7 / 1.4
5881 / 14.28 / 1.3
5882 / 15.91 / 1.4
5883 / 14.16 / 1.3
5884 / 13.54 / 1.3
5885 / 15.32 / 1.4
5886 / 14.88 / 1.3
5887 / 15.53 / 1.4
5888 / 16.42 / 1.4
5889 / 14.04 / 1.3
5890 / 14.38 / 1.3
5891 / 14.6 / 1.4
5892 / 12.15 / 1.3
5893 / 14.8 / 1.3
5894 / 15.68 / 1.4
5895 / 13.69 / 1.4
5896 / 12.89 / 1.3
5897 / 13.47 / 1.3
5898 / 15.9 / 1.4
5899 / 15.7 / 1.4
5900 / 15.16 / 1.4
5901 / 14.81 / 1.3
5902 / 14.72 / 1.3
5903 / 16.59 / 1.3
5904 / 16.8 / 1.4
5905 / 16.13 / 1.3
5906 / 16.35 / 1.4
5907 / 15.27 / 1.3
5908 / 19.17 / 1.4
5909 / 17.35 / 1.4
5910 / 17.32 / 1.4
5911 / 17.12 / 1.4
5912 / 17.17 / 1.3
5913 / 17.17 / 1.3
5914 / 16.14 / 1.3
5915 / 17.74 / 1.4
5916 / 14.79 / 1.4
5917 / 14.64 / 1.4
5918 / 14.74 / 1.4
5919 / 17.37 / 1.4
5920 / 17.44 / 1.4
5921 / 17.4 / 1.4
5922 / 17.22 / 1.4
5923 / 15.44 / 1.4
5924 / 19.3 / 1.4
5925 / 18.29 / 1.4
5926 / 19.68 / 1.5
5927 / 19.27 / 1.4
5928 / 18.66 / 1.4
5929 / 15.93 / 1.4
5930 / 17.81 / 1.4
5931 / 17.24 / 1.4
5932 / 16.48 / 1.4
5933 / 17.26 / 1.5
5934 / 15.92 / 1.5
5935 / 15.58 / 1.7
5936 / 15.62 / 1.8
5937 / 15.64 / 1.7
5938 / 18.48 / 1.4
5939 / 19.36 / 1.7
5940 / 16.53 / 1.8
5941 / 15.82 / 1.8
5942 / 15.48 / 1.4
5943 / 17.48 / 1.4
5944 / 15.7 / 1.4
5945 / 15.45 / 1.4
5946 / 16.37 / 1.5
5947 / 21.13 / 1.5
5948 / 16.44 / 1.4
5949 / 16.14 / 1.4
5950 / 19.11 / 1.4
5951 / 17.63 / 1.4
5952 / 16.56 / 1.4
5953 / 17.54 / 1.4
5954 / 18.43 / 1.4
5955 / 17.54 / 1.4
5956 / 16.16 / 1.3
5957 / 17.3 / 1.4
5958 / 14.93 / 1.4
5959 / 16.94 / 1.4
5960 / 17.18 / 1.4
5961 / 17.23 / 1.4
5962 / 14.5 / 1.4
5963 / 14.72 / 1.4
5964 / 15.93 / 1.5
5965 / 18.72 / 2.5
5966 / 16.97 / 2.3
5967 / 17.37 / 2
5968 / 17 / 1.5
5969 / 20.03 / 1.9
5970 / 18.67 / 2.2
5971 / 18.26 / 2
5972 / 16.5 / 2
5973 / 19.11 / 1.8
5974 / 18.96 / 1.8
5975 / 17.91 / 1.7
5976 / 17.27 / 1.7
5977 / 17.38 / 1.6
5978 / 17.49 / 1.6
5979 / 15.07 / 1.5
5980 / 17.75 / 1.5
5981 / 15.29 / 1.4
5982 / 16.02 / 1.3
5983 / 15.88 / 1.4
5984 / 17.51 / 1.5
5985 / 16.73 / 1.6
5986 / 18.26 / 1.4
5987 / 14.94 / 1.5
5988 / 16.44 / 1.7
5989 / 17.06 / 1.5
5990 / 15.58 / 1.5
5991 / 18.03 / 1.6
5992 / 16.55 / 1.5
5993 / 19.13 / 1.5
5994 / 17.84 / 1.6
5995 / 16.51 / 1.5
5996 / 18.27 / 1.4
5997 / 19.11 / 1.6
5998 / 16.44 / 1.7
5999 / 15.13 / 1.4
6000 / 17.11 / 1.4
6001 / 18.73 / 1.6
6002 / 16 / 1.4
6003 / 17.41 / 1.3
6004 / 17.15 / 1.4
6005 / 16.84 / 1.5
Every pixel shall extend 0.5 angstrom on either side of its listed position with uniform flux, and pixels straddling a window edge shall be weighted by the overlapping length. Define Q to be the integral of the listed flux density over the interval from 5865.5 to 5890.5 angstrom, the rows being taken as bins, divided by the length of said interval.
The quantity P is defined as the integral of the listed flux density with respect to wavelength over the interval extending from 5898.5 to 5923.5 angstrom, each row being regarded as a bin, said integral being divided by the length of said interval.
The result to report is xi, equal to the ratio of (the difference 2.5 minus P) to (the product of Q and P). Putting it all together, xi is -0.0520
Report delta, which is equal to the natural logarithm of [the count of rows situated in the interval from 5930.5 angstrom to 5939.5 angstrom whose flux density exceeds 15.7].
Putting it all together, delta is 1.8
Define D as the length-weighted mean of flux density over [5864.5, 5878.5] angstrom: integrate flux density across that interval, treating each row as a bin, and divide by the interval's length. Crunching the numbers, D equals 17.43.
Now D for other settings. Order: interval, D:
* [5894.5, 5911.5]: 15.79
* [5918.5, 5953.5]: 17.22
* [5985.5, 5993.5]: 17.00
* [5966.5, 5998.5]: 17.32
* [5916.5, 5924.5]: 16.69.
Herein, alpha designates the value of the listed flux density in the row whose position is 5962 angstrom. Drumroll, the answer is 14.5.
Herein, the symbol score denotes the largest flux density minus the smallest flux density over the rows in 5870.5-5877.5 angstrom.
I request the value 4.29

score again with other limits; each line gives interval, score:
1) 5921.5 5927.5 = 4.24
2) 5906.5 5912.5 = 3.90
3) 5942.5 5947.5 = 5.68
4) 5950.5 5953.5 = 1.07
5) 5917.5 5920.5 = 2.70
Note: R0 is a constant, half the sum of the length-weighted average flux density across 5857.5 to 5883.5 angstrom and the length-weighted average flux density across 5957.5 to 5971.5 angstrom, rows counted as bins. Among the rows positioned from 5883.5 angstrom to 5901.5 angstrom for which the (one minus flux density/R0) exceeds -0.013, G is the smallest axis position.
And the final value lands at 5884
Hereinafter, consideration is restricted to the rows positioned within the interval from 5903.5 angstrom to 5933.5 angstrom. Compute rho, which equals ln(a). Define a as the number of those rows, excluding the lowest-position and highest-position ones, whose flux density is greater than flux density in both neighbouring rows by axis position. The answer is 1.95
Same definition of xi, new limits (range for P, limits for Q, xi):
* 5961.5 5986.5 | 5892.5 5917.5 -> -0.0539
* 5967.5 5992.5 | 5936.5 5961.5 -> -0.0501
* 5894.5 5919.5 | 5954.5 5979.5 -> -0.0491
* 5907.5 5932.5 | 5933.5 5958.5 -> -0.0506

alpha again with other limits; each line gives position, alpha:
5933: 17.26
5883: 14.16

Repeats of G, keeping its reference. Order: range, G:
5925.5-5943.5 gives 5929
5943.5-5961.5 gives 5944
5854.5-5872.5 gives 5856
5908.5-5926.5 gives 5911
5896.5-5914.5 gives 5897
